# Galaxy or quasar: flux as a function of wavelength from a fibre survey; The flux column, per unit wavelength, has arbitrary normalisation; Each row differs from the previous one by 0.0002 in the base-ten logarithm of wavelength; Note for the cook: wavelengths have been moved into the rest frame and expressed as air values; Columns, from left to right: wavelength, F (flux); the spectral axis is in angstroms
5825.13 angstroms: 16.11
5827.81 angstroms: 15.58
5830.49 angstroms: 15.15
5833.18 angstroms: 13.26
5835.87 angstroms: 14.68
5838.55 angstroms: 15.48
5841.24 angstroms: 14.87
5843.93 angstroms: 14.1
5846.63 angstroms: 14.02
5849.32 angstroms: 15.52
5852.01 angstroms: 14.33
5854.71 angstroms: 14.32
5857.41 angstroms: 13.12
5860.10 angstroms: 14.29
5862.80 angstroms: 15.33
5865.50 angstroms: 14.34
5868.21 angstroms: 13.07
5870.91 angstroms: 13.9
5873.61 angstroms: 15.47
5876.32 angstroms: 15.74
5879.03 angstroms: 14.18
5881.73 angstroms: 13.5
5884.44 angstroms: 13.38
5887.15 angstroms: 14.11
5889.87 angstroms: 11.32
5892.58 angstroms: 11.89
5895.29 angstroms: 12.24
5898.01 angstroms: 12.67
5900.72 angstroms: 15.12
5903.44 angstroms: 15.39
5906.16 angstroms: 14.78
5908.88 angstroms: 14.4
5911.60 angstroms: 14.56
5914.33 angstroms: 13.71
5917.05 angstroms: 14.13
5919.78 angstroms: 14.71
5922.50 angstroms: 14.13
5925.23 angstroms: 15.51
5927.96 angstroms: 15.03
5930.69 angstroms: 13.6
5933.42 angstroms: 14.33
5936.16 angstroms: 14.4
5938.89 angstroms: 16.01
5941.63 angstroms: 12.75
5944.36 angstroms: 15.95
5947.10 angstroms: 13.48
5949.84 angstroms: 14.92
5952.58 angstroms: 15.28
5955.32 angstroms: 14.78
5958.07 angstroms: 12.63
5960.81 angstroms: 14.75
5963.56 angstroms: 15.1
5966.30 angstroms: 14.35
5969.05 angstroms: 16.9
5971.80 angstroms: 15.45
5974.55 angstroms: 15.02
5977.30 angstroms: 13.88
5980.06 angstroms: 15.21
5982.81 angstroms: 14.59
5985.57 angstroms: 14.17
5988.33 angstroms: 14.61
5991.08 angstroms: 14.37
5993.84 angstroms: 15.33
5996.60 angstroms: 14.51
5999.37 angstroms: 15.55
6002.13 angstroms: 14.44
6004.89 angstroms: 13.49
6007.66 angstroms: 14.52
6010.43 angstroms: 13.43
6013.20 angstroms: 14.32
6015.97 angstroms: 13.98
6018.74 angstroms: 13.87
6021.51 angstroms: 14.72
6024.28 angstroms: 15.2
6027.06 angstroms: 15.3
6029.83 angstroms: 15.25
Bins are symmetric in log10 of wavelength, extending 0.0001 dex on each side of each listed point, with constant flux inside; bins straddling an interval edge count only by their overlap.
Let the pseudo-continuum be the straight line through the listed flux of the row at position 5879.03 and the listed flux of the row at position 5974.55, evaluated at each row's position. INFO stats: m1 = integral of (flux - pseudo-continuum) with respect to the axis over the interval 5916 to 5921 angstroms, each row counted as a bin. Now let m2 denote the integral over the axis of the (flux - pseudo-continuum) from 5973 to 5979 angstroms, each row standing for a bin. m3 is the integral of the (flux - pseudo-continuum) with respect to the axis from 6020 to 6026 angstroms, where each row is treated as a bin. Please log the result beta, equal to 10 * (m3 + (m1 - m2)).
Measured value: -3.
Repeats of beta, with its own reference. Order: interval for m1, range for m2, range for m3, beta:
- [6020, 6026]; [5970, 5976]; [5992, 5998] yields -68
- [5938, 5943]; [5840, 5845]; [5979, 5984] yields -66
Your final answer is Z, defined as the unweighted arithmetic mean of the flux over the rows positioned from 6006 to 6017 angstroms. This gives 14.1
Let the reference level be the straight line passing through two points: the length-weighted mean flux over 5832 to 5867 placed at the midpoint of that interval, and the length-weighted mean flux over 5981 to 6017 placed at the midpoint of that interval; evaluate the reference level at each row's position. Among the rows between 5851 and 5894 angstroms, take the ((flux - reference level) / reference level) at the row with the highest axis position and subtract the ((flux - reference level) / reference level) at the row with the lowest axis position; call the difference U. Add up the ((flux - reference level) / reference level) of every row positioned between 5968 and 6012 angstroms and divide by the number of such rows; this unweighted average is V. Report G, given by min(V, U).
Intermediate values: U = -0.17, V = 0.020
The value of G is -0.17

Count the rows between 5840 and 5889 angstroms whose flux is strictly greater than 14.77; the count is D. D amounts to 5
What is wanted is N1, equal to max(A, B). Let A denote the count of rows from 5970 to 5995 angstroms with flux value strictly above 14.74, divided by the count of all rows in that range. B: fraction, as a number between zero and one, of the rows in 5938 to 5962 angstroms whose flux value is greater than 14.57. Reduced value 0.67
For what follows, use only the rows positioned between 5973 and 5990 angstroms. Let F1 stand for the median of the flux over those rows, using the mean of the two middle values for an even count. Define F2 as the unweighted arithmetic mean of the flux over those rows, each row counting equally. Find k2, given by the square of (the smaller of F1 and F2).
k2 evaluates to 213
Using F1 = 14.6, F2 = 14.6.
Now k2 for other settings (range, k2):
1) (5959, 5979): 226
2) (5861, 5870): 203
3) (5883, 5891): 167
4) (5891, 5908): 187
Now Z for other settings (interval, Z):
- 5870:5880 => 14.8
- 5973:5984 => 14.7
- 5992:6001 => 15.1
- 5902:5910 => 14.9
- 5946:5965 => 14.4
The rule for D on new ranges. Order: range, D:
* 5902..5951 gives 7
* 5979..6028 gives 5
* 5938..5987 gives 10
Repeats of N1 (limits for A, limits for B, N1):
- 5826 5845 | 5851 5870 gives 0.57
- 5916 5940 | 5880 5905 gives 0.33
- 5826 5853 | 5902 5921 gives 0.50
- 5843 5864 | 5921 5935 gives 0.40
